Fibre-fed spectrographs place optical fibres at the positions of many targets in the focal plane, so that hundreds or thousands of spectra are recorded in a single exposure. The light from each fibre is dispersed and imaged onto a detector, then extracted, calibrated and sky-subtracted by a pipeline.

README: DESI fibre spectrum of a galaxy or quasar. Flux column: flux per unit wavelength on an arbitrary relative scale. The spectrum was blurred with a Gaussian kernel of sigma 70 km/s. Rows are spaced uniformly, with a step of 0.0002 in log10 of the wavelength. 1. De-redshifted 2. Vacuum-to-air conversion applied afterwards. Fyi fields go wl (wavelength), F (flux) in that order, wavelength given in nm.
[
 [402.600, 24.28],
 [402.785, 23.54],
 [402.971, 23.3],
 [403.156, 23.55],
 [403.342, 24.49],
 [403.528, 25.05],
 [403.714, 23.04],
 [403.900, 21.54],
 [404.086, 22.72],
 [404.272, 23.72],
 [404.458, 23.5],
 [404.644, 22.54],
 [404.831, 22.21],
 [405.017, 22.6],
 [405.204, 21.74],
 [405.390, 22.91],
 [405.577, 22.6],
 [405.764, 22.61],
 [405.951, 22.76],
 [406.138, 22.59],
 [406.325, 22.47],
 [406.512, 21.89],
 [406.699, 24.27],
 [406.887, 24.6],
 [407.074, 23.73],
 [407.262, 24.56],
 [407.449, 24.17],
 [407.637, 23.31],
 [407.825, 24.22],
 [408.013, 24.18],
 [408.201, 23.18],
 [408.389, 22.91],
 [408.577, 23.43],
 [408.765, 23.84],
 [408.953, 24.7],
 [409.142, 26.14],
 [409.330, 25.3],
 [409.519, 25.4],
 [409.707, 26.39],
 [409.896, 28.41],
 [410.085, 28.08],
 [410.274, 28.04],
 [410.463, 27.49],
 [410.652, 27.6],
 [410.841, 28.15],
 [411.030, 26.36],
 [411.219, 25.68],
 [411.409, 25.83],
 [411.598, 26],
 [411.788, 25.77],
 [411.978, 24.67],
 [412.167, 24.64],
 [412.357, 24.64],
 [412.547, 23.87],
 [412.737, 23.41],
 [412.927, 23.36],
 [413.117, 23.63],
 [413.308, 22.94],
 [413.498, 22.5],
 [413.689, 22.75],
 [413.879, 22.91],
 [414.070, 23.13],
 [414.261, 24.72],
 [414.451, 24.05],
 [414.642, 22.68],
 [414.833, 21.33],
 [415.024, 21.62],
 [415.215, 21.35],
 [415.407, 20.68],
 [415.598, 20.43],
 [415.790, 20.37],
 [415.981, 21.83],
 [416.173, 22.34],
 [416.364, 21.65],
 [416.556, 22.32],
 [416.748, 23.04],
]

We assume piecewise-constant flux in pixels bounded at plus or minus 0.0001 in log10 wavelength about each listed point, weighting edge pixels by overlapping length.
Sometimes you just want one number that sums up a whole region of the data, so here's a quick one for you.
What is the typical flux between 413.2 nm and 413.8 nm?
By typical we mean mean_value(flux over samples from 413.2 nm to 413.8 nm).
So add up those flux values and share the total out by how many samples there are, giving 22.7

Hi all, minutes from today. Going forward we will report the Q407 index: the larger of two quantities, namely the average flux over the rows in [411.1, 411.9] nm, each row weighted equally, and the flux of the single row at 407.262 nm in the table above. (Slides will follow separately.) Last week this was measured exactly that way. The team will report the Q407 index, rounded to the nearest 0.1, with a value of 25.8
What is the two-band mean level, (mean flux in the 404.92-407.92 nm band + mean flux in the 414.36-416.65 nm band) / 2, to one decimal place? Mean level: 22.5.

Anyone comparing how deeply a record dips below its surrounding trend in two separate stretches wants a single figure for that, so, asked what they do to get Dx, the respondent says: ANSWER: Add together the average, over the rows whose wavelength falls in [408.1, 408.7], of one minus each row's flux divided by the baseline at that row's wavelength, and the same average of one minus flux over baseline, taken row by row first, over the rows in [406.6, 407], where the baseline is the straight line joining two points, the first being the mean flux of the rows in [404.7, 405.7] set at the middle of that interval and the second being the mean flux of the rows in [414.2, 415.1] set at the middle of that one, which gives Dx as -0.11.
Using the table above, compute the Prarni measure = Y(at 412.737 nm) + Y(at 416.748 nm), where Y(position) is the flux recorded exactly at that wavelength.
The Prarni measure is 46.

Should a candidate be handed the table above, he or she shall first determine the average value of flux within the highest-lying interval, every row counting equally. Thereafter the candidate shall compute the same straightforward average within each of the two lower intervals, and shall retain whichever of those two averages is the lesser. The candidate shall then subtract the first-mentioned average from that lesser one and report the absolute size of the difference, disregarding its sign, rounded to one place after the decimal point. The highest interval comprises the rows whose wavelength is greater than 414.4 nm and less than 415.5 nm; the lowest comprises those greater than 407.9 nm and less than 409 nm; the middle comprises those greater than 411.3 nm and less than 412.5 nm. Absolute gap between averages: 1.8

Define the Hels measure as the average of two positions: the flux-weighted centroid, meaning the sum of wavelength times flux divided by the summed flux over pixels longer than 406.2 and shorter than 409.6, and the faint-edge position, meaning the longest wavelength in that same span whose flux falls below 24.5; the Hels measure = 408.35 nm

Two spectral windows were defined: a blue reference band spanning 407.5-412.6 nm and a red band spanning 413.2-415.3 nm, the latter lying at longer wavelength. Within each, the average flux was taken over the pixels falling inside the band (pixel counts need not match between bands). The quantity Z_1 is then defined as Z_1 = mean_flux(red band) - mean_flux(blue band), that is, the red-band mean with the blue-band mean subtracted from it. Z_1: -2.8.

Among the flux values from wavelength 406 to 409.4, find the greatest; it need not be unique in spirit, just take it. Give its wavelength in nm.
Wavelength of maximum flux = 409.142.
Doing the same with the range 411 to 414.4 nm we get 411.030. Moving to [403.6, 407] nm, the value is 406.887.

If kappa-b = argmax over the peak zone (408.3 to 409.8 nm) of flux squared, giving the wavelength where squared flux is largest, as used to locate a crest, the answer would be 409.707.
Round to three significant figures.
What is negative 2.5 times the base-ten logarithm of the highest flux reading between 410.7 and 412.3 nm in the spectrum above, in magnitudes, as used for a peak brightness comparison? -3.62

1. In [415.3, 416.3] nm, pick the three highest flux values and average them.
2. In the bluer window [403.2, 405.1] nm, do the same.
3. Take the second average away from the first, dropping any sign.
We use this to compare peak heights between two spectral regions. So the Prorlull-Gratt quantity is 2.8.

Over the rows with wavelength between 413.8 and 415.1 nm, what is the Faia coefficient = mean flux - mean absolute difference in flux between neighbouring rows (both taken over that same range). 22.0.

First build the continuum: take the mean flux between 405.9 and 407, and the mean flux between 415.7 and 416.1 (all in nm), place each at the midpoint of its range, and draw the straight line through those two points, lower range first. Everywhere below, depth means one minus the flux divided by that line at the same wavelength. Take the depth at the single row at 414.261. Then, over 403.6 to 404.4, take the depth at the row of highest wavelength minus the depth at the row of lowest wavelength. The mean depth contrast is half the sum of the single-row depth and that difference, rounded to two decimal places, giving -0.09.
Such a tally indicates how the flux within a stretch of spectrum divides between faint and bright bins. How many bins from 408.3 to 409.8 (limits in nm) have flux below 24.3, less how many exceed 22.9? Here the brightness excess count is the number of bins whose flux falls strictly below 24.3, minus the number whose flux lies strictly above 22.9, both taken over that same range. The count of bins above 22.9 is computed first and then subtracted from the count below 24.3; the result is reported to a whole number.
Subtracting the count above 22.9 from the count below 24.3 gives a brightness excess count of -5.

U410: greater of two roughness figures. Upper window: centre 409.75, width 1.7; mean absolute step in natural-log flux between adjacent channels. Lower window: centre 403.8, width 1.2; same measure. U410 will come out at 0.054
